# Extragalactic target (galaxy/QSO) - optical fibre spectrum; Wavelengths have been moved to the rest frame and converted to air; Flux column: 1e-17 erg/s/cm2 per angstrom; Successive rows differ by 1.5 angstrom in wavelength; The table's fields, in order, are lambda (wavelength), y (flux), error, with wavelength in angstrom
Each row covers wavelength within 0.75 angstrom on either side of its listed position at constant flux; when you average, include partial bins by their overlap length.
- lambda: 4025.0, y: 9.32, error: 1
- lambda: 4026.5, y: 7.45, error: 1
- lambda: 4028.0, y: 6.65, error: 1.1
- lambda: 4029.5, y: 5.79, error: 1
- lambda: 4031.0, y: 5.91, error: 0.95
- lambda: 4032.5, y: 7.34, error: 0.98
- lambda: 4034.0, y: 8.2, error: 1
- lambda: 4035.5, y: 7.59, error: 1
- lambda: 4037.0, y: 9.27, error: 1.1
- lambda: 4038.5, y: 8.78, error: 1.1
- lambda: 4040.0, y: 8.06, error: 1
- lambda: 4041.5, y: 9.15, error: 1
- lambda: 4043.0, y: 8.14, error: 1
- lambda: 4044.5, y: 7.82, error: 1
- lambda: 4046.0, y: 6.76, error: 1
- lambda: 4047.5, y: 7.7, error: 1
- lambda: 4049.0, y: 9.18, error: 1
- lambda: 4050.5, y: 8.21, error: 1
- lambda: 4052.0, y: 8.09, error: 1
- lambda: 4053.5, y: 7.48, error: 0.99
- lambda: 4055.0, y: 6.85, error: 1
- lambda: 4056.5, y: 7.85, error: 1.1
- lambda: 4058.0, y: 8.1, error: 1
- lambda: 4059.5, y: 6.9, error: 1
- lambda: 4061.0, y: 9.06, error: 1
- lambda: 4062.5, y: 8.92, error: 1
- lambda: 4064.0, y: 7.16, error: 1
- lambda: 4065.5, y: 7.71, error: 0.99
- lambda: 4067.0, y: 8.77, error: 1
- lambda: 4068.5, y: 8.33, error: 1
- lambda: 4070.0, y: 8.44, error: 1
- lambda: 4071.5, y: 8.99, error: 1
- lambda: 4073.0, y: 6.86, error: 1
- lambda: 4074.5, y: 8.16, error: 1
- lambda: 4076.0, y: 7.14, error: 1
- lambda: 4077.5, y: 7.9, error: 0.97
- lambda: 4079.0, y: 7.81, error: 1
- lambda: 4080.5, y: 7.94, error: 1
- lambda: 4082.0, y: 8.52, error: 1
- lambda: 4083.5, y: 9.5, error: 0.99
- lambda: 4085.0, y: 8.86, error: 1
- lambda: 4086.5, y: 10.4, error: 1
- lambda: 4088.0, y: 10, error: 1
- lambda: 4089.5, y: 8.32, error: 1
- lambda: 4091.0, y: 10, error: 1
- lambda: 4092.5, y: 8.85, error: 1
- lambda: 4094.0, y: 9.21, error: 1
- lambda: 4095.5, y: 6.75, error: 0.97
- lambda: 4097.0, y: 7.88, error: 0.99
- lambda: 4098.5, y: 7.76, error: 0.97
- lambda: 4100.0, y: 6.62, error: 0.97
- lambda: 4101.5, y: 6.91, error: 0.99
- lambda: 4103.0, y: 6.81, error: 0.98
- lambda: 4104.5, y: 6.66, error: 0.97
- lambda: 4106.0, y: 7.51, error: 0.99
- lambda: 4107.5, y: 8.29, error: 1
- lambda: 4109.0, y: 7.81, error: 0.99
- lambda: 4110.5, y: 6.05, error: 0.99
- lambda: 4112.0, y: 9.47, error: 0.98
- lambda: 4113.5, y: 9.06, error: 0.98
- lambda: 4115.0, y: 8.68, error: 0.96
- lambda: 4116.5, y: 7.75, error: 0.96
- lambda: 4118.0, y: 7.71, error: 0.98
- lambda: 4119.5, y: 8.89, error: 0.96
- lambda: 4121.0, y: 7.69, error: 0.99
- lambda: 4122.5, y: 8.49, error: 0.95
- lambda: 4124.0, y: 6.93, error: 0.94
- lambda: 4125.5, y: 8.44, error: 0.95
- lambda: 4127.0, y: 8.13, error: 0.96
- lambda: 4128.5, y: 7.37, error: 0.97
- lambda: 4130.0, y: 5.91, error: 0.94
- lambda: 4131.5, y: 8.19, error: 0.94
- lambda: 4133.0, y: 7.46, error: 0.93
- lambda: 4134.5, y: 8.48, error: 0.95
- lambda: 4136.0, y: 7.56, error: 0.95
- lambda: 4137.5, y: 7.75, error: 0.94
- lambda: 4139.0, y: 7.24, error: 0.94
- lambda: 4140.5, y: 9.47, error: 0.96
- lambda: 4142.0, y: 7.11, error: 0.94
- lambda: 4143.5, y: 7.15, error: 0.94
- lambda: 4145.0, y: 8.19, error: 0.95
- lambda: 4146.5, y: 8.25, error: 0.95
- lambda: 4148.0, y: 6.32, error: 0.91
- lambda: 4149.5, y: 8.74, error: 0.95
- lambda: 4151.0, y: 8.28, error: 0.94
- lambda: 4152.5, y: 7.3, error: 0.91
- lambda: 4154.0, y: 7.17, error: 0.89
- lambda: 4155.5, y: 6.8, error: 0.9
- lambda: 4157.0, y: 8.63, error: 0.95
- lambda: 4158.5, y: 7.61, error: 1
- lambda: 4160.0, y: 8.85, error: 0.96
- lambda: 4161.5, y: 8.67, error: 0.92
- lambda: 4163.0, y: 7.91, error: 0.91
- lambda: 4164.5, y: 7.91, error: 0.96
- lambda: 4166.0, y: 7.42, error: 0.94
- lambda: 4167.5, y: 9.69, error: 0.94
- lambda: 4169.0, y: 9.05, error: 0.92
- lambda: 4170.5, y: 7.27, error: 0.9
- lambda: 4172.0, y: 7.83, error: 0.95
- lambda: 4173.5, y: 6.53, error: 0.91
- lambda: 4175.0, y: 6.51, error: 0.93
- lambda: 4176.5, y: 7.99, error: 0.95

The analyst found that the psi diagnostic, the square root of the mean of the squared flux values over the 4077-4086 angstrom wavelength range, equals 8.44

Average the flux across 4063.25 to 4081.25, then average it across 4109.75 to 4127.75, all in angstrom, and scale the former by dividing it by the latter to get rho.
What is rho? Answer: 0.98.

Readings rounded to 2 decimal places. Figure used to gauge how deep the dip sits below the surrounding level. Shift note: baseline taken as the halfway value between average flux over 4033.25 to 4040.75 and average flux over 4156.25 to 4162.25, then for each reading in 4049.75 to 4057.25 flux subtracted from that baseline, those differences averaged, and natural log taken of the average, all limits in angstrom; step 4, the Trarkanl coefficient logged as -0.34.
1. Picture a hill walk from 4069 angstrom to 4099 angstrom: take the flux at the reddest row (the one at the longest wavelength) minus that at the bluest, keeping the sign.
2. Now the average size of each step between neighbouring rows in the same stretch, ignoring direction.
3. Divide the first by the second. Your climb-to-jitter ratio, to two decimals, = -0.69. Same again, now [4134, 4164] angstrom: -0.58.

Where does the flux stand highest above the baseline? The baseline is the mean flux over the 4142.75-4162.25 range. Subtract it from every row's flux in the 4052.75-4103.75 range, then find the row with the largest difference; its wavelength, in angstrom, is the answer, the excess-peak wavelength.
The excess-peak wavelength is 4086.5 angstrom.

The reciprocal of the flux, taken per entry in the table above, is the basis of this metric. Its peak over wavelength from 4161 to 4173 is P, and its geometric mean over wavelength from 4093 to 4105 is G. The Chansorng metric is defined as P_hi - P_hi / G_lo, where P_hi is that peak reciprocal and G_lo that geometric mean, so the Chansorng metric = -0.86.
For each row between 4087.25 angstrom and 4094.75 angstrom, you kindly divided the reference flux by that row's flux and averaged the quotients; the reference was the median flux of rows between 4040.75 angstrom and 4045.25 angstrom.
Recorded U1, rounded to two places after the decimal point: 0.88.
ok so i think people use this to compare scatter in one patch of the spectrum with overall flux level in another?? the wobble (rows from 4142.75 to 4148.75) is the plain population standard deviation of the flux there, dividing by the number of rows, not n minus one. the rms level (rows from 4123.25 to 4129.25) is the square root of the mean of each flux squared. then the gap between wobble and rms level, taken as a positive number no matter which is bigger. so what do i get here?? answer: 6.9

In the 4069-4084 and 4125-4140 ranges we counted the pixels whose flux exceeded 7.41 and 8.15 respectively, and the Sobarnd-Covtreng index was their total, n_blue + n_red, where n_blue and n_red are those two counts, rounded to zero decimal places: 11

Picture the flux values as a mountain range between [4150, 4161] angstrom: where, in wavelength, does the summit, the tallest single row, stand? 4160.0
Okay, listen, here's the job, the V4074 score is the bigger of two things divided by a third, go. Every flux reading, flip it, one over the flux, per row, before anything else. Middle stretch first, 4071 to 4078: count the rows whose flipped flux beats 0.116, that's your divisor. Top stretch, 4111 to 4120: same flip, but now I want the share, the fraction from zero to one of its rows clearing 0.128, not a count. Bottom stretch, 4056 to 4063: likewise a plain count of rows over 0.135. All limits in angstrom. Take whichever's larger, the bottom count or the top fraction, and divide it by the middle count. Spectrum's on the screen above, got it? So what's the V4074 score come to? 0.25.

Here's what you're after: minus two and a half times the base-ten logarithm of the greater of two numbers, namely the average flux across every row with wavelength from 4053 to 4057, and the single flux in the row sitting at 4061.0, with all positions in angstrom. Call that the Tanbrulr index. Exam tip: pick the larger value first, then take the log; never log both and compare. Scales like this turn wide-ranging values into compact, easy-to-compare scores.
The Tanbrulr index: -2.39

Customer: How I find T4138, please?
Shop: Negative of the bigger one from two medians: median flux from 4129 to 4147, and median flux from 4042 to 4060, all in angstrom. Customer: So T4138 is -7.8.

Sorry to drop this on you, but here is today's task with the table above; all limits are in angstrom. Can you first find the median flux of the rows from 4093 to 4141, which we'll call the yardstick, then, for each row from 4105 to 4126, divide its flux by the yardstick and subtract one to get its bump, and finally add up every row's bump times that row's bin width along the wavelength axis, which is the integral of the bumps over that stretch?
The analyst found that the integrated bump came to 0.8 angstrom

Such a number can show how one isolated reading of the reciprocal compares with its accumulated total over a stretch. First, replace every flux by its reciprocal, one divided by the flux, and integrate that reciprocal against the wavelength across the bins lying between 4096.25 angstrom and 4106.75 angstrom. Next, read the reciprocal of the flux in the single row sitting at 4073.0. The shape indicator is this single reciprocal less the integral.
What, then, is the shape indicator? -1.3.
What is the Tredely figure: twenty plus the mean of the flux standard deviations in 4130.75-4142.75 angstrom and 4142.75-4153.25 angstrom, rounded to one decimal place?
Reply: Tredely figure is 20.8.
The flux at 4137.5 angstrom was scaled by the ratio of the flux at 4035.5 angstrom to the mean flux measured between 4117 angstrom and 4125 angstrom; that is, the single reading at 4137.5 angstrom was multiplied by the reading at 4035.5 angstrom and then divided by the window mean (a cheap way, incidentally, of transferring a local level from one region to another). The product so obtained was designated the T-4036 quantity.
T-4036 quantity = 7.4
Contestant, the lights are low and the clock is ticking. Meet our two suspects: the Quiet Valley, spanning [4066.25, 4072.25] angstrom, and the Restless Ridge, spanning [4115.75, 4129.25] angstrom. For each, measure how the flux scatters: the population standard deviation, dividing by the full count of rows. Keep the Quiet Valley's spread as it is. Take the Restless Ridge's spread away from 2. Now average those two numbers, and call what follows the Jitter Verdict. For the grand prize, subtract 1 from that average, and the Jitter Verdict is -0.16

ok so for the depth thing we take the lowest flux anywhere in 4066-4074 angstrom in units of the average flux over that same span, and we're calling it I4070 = 0.83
